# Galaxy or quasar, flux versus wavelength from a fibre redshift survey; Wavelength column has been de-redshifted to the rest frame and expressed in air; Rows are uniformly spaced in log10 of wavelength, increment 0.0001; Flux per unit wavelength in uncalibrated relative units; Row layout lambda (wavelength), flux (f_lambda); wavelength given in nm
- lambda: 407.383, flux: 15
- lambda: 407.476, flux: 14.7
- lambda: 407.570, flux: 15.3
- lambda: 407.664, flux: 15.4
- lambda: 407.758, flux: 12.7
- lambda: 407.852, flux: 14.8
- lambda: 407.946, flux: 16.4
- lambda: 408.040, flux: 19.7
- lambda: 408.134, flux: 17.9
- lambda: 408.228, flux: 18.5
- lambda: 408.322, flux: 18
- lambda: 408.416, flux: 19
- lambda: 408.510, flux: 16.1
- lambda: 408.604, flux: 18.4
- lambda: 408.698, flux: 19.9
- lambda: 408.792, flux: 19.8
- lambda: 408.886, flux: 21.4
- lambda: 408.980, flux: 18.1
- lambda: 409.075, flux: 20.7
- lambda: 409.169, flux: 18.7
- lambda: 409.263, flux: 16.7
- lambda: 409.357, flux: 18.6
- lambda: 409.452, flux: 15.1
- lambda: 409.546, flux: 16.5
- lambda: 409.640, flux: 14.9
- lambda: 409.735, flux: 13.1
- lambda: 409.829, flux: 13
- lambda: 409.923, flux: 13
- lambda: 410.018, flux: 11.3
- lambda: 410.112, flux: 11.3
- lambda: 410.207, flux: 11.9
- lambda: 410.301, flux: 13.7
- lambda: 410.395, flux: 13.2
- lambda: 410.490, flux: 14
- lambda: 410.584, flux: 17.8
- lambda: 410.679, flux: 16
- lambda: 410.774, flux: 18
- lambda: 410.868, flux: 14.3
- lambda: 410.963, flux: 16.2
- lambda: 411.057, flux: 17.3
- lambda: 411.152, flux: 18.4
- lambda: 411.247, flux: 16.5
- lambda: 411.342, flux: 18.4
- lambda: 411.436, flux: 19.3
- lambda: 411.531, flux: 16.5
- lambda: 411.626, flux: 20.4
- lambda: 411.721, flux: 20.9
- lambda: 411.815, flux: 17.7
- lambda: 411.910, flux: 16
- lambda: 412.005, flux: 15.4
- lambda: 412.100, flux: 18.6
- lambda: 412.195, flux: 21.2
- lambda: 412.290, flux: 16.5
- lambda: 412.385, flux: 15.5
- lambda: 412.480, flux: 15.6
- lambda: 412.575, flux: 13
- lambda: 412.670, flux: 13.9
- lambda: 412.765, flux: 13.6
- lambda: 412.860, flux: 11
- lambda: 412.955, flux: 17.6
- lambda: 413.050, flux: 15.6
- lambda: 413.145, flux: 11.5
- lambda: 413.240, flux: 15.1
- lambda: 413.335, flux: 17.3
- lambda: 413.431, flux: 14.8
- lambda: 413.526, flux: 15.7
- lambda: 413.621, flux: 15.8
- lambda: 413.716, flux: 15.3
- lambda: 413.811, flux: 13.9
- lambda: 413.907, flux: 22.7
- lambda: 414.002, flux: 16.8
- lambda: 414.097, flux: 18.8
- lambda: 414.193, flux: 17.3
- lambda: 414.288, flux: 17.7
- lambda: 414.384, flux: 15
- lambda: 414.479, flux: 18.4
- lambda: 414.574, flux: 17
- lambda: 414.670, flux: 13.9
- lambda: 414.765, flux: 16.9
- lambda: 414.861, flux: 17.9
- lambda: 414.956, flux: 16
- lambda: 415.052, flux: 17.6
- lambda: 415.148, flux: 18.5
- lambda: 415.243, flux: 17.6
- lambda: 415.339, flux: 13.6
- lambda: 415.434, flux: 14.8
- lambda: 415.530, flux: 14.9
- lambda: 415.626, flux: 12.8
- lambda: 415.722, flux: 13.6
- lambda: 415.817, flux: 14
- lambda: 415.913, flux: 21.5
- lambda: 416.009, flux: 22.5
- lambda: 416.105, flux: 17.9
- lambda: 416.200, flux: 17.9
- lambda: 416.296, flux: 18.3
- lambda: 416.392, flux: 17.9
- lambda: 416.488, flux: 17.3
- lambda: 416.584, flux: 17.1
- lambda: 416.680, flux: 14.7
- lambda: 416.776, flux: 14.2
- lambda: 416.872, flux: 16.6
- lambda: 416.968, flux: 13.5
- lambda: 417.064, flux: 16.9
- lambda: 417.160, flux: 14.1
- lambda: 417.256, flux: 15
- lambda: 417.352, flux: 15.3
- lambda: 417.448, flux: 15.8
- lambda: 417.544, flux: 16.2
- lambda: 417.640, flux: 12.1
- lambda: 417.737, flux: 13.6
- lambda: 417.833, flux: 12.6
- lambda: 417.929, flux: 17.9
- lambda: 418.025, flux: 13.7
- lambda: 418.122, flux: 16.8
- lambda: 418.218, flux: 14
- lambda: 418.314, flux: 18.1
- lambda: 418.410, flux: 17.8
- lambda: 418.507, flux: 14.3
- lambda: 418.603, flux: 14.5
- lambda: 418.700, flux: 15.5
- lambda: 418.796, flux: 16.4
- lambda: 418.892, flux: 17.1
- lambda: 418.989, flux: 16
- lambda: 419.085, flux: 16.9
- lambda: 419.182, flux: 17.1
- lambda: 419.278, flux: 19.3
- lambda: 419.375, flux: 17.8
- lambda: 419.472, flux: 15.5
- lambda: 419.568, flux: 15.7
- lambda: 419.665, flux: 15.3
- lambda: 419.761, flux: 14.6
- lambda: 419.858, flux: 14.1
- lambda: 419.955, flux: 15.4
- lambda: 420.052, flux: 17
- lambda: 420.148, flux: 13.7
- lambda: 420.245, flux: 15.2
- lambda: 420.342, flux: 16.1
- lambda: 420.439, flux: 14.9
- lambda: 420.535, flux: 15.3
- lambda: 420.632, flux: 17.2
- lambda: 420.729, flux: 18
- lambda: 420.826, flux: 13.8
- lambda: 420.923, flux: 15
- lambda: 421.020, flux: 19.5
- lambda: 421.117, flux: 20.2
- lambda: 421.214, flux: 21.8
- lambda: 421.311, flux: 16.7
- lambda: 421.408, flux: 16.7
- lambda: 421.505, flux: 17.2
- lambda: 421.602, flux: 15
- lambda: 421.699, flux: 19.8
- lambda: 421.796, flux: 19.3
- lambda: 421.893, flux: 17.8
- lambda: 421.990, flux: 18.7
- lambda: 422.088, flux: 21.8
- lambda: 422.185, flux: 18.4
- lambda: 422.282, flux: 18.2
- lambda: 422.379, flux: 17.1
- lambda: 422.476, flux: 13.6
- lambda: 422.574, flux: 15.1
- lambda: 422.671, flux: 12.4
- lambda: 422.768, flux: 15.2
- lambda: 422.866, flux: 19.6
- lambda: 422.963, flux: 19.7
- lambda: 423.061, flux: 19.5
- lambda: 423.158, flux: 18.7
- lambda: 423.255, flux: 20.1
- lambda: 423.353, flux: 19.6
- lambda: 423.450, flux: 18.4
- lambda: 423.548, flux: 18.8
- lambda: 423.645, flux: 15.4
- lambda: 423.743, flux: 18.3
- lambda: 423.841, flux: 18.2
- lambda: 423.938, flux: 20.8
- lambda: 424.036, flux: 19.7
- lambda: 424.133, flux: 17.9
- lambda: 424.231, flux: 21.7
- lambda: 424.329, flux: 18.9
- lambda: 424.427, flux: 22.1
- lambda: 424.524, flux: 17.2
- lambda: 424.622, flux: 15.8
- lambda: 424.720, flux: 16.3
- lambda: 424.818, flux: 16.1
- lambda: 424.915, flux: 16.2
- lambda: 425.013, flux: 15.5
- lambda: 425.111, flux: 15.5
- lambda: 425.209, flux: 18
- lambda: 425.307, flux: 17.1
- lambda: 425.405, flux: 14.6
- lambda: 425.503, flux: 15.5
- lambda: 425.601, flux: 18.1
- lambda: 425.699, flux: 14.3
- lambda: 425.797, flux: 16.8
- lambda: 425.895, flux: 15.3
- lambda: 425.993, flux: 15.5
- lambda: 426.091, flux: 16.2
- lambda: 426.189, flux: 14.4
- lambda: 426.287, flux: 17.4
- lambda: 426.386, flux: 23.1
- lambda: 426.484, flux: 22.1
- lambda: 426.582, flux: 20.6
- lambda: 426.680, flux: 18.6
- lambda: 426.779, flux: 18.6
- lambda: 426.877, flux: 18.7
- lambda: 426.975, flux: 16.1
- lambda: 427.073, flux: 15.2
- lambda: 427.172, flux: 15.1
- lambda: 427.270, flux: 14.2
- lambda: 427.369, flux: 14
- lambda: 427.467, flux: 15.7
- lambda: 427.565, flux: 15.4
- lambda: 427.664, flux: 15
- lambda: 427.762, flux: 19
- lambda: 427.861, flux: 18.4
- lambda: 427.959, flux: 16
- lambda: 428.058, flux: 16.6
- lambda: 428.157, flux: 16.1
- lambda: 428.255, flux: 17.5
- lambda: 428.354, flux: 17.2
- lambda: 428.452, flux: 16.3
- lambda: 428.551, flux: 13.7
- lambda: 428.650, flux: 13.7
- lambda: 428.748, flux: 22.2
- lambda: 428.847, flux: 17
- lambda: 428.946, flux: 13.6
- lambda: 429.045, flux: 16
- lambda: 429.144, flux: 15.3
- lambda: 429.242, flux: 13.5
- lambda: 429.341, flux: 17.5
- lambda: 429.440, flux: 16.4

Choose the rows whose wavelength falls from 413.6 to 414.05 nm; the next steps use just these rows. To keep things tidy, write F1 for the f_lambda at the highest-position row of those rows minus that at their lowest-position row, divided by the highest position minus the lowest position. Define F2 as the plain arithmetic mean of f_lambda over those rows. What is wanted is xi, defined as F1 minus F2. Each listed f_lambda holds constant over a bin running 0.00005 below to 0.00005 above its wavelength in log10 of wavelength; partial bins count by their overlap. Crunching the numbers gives -14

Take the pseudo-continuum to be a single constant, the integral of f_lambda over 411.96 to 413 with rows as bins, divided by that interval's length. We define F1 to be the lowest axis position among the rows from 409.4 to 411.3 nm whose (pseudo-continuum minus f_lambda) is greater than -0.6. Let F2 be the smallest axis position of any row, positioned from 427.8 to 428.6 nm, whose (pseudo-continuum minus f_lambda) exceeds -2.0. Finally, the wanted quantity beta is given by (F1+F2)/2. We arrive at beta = 418.71 nm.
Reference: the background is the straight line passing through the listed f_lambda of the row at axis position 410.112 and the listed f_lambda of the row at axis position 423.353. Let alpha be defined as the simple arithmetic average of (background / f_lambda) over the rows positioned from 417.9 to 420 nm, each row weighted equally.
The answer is 1.1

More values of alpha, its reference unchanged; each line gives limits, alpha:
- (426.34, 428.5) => 1.3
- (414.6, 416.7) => 0.9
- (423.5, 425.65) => 1.2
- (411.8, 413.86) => 0.9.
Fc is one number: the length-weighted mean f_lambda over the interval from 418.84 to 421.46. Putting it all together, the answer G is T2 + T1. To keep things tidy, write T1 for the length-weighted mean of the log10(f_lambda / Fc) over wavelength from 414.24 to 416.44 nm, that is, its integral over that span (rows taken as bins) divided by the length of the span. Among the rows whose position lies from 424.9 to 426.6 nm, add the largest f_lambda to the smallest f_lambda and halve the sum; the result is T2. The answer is 18.7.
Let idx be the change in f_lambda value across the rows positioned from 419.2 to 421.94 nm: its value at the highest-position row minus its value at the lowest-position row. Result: -1.5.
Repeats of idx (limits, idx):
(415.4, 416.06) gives 7.7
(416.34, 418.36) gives 0.2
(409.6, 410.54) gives -0.9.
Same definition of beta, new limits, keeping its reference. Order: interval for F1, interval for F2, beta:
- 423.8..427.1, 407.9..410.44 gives 416.28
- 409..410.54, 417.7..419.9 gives 413.59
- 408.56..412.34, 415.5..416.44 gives 412.49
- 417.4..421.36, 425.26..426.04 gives 421.38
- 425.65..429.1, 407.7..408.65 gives 416.73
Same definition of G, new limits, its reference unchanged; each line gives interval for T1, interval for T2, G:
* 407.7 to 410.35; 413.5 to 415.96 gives 17.7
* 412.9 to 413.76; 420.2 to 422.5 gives 17.7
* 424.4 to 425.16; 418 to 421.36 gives 17.8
